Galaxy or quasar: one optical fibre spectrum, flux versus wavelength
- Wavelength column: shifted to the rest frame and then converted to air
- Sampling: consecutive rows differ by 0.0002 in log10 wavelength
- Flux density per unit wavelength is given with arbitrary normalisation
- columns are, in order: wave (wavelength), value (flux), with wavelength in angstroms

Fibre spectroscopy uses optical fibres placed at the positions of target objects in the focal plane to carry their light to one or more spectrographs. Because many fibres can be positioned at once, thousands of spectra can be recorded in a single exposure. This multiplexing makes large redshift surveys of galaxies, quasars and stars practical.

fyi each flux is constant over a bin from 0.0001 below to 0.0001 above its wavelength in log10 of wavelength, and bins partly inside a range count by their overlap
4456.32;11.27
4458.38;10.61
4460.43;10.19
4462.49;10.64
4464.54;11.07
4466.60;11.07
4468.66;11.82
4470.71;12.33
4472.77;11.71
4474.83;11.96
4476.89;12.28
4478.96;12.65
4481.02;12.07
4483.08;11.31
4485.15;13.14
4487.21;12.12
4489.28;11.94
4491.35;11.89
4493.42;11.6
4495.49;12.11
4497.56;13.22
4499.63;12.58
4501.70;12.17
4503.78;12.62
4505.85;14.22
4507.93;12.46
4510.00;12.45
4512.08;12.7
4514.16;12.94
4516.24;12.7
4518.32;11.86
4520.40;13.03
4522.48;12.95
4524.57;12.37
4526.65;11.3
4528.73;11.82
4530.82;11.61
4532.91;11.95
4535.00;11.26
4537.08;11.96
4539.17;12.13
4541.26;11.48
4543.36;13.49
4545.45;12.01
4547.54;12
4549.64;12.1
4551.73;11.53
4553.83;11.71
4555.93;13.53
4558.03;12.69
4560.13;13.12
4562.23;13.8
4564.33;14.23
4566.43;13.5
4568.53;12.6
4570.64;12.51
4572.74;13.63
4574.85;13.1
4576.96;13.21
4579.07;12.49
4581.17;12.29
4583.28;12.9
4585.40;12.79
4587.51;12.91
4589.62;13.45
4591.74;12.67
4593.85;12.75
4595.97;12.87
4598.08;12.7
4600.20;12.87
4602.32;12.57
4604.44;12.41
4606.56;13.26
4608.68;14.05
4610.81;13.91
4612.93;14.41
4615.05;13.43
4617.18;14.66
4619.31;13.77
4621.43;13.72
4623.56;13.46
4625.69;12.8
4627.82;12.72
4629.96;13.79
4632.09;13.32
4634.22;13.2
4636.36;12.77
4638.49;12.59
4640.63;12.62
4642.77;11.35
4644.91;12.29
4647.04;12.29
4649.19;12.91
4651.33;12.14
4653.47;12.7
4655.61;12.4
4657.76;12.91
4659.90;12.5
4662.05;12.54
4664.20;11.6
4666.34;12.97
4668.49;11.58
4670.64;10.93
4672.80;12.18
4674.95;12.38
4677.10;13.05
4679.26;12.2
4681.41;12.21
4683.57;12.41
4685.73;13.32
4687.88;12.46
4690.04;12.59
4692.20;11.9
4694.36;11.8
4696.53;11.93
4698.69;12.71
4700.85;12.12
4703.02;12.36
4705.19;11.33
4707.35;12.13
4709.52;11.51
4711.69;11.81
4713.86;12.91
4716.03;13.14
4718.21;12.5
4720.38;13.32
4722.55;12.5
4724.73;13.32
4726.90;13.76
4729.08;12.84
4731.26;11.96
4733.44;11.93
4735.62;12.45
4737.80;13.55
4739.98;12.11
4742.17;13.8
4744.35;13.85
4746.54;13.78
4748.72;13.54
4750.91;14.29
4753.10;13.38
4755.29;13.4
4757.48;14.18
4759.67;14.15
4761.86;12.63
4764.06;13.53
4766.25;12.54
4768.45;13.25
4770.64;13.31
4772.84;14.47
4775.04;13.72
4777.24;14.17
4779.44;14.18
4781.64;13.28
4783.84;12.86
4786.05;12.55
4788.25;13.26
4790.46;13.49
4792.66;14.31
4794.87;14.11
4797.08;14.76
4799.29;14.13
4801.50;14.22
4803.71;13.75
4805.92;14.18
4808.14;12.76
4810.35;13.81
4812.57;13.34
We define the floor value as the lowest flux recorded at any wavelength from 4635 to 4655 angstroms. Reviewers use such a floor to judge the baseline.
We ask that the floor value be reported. 11.35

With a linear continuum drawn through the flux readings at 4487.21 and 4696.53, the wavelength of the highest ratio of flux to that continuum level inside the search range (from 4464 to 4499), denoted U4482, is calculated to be 4497.56 angstroms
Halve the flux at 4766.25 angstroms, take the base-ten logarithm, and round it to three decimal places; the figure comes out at 0.797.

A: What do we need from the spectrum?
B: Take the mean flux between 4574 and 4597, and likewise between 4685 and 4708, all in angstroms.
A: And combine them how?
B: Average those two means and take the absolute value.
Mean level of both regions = 12.5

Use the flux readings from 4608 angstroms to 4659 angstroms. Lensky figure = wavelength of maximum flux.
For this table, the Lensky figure 4617.18 angstroms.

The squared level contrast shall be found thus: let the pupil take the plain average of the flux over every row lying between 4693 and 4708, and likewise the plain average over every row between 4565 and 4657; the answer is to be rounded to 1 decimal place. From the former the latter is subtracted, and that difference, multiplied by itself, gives 0.9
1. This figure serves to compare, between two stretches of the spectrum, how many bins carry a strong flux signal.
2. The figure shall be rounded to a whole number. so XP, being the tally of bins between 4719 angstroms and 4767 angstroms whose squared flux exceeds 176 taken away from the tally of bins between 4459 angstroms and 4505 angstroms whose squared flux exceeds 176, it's -14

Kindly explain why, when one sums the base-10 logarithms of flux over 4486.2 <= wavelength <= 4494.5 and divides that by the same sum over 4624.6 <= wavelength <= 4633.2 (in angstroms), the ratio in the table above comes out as 0.96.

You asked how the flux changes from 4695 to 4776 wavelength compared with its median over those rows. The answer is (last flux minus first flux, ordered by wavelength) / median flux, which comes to 0.14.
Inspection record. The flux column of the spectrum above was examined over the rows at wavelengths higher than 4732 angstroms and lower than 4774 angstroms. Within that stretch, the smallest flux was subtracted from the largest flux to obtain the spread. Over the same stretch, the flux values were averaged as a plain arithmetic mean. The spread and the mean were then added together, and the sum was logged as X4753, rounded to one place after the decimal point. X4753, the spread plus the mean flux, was 15.9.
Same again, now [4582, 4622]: 15.5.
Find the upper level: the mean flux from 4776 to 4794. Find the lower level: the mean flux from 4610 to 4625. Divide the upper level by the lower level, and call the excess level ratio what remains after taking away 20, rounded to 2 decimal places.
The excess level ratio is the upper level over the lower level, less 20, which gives -19.03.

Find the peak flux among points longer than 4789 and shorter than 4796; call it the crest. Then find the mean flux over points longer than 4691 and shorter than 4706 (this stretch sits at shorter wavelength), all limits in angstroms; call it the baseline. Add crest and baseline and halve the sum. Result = 13.2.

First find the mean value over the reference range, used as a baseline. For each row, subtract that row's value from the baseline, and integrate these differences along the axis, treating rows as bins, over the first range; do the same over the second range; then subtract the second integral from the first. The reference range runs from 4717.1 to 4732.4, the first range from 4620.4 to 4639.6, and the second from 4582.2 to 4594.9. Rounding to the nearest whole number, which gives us -5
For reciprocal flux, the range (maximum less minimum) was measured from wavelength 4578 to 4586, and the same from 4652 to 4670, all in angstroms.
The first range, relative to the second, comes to 0.4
